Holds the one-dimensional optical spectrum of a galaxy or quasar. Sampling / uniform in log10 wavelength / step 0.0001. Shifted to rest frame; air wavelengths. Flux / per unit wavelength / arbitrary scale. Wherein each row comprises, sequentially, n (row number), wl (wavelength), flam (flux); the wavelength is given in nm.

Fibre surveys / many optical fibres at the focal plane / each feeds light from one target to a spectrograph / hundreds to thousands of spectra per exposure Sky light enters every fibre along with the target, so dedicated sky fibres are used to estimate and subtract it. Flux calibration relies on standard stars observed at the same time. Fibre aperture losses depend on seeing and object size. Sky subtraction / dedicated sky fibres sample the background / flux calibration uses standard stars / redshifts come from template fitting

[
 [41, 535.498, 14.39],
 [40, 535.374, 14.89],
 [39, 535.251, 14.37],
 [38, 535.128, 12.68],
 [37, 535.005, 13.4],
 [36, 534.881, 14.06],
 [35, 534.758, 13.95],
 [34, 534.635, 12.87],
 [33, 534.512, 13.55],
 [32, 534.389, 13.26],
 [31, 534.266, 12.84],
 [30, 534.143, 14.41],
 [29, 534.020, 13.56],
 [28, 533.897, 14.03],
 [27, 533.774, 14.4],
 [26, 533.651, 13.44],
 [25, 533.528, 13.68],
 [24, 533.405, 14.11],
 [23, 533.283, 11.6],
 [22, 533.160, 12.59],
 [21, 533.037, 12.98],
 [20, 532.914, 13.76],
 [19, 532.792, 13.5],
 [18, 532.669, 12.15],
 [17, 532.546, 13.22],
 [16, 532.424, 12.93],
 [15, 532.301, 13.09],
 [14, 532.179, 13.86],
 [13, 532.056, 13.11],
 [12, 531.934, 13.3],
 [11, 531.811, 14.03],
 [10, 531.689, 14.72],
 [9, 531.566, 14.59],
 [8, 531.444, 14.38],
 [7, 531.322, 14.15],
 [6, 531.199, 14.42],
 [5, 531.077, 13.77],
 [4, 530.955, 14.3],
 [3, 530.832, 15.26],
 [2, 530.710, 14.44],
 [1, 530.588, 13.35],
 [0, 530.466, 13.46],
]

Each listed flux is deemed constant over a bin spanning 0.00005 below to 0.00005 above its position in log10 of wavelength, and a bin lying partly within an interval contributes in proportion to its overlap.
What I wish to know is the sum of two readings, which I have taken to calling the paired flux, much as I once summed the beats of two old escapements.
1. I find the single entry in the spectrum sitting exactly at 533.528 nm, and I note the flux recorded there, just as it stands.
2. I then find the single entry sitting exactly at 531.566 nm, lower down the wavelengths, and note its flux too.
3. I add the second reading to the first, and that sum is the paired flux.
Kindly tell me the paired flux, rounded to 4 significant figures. 28.27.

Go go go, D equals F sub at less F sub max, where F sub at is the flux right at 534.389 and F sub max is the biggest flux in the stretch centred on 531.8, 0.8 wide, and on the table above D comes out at -1.5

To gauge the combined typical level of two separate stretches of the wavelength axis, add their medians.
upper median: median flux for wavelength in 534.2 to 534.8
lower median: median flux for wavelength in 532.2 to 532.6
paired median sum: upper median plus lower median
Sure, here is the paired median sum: 26.35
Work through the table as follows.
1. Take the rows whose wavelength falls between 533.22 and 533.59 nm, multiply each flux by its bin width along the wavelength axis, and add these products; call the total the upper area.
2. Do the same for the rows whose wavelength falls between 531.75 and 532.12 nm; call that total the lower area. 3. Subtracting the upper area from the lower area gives 0.12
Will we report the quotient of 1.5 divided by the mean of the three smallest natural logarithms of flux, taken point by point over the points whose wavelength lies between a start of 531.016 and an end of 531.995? 0.573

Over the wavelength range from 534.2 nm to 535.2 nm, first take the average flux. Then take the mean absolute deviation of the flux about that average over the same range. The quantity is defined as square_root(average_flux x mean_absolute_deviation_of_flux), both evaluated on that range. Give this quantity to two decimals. 2.35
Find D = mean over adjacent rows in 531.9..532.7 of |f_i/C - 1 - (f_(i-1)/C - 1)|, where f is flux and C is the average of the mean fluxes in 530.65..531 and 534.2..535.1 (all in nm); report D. 0.038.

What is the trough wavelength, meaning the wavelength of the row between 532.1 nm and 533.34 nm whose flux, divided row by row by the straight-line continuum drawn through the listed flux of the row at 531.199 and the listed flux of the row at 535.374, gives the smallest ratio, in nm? 533.283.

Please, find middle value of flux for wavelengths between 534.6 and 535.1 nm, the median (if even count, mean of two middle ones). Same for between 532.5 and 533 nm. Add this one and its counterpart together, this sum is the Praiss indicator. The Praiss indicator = 27.0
